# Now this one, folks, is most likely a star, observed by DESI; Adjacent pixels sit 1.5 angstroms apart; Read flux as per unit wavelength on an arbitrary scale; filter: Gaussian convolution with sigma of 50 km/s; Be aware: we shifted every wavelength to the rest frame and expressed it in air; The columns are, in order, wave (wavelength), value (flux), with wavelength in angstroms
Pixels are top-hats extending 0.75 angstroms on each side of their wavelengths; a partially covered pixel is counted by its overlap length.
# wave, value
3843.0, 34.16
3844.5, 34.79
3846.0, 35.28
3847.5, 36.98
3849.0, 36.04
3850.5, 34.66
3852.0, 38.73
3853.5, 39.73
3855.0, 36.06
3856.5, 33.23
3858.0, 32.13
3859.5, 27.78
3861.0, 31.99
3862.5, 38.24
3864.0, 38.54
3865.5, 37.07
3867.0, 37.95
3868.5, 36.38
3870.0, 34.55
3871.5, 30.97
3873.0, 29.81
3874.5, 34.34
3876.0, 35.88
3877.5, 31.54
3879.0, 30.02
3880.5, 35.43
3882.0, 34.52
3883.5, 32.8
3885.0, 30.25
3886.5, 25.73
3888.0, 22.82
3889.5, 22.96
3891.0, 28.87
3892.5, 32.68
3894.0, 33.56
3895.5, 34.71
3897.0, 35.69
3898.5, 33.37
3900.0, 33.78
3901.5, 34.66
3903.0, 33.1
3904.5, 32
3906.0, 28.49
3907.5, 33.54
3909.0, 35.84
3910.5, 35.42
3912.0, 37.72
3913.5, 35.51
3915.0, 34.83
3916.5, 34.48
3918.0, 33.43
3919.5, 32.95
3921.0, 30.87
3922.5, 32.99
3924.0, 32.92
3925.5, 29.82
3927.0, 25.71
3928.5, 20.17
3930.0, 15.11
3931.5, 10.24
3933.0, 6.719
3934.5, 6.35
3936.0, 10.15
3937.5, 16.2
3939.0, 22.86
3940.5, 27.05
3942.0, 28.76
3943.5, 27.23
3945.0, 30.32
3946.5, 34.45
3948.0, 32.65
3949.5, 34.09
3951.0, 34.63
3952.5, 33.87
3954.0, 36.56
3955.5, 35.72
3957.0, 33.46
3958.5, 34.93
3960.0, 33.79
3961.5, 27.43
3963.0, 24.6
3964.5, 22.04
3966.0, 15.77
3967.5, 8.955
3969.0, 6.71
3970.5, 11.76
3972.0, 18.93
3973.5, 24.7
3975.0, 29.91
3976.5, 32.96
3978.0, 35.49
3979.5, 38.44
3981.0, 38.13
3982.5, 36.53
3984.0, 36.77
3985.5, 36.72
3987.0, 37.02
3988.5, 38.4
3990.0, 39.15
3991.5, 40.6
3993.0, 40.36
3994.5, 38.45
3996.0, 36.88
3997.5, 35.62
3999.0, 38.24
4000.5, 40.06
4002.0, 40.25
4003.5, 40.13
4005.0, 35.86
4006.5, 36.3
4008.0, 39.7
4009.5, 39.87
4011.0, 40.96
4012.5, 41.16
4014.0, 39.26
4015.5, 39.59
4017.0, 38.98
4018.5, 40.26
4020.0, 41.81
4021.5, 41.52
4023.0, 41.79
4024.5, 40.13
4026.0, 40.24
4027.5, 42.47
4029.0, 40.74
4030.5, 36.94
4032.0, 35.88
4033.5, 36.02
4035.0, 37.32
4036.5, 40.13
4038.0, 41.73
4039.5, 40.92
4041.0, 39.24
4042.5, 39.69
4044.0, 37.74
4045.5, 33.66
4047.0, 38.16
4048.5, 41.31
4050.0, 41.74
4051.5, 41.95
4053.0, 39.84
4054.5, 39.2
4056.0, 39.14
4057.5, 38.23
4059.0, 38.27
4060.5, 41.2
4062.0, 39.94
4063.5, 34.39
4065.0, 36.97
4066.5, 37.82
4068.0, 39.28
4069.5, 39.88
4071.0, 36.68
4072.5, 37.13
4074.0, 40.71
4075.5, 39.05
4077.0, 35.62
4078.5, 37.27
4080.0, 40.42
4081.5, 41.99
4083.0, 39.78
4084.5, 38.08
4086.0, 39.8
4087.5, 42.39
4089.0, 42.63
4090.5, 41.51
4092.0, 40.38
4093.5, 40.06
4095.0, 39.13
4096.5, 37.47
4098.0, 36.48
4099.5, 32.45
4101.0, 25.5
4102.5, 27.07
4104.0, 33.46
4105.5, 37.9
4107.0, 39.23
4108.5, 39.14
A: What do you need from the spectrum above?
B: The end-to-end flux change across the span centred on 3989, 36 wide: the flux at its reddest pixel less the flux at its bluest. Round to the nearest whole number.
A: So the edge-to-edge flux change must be 17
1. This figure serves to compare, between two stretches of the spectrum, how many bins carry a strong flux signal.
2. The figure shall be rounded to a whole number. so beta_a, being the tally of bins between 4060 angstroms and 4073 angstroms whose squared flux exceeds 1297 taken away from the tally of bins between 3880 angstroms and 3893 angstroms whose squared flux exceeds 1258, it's -8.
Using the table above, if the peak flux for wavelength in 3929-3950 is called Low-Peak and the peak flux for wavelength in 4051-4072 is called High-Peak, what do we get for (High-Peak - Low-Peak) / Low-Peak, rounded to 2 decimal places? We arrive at 0.22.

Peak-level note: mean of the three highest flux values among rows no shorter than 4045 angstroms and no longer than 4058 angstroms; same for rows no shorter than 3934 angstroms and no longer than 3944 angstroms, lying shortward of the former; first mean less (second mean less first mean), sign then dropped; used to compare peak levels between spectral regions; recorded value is 56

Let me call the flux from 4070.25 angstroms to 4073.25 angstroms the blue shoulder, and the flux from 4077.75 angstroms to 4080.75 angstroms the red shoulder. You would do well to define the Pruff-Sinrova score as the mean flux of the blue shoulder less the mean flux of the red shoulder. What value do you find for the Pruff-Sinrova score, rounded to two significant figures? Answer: -1.9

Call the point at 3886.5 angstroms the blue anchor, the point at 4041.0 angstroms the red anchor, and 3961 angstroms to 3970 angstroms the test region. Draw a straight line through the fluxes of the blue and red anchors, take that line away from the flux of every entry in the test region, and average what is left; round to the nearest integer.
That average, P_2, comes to -15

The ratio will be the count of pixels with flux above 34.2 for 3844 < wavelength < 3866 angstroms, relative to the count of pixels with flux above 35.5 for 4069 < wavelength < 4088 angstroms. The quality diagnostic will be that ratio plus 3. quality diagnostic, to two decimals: 3.85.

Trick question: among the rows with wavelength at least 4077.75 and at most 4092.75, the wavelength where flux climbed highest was 4089.0 angstroms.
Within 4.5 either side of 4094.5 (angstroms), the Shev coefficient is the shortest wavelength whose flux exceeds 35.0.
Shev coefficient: 4090.5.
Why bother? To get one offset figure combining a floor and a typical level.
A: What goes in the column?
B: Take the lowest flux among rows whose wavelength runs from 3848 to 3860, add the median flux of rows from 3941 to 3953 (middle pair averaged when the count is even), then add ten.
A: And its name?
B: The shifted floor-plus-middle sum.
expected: 71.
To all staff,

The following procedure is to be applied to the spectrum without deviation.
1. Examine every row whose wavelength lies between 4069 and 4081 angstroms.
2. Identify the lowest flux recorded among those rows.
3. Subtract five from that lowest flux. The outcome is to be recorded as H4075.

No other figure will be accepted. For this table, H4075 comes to 30.6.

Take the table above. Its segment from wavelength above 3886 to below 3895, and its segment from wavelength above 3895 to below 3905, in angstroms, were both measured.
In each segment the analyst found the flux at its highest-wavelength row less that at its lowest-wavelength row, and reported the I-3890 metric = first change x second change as -21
